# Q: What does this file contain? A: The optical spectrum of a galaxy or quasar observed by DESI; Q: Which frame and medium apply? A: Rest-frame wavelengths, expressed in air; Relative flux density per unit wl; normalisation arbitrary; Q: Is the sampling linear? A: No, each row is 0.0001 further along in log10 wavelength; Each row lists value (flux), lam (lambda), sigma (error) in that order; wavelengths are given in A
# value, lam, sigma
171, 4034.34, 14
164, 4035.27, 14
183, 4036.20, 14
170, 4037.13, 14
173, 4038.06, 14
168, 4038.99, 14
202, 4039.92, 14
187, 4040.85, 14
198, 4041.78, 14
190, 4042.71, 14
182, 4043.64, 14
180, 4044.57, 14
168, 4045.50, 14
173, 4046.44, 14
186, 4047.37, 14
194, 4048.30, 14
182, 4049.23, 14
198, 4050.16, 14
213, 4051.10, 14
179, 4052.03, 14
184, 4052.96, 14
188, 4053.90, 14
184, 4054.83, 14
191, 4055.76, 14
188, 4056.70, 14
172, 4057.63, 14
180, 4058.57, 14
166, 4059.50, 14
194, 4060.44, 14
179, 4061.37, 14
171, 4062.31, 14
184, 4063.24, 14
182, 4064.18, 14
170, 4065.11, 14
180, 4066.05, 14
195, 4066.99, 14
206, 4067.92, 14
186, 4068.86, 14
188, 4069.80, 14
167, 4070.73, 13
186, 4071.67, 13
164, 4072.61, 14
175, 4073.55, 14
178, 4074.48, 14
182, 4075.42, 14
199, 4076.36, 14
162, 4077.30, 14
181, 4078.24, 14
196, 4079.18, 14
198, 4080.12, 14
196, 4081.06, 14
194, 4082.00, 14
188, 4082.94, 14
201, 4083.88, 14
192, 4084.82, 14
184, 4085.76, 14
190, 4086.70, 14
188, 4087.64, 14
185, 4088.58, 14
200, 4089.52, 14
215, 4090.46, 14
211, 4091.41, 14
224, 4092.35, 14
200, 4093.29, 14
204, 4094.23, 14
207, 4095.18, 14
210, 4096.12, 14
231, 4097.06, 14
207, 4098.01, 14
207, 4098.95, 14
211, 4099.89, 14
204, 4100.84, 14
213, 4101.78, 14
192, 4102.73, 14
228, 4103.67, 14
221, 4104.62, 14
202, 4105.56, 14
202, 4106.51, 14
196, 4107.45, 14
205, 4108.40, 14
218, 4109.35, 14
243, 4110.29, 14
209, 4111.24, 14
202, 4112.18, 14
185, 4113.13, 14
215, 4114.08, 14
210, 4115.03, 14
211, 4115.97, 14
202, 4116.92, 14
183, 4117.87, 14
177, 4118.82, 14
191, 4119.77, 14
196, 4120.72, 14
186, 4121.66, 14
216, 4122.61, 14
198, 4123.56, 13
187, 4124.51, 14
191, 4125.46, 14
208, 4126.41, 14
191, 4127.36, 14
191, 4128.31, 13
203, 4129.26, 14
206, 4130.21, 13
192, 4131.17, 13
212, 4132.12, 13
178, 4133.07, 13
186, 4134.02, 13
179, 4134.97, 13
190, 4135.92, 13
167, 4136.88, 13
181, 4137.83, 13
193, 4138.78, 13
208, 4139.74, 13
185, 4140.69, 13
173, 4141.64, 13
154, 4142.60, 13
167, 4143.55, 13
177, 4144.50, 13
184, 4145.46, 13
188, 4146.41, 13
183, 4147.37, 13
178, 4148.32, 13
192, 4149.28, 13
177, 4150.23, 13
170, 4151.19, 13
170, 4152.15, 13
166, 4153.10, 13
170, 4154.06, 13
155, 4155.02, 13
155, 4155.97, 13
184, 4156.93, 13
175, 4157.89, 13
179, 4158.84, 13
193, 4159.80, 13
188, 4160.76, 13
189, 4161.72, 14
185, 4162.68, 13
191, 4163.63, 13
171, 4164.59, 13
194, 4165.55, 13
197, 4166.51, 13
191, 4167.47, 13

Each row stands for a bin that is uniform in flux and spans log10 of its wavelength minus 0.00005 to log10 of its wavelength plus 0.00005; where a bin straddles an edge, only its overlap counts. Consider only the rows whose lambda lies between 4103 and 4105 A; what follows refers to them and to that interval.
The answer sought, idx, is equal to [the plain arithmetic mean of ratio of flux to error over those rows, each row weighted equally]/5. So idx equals 3.21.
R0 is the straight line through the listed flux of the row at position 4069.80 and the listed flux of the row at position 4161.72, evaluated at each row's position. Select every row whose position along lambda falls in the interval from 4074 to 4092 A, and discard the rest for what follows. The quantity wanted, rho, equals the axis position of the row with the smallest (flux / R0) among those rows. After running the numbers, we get 4077.30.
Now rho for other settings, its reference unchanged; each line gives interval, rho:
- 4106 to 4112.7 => 4107.45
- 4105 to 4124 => 4118.82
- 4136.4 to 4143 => 4142.60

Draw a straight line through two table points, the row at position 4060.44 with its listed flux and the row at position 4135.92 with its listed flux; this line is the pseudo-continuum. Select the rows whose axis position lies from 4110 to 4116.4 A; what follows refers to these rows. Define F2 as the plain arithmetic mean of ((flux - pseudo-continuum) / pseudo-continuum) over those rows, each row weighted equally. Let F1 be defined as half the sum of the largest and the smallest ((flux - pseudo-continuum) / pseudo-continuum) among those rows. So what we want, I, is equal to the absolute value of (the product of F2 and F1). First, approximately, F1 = 0.12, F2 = 0.10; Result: 0.012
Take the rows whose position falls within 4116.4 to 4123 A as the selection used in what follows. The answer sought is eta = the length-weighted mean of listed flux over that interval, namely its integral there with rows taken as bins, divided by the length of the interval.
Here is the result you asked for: 193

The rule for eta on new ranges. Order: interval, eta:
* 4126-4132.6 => 200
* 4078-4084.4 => 194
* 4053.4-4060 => 181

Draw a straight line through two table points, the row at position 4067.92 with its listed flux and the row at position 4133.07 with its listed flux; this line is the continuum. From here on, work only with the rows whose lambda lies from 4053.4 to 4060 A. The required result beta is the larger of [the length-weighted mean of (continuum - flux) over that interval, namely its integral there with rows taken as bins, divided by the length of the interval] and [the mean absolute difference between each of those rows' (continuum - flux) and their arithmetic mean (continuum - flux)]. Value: 29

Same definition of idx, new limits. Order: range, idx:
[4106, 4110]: 2.93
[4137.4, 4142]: 2.89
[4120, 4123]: 2.85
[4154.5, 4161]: 2.70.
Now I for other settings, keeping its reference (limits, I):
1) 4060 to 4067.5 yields 0.004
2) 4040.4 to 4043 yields 0.000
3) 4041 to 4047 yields 0.004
